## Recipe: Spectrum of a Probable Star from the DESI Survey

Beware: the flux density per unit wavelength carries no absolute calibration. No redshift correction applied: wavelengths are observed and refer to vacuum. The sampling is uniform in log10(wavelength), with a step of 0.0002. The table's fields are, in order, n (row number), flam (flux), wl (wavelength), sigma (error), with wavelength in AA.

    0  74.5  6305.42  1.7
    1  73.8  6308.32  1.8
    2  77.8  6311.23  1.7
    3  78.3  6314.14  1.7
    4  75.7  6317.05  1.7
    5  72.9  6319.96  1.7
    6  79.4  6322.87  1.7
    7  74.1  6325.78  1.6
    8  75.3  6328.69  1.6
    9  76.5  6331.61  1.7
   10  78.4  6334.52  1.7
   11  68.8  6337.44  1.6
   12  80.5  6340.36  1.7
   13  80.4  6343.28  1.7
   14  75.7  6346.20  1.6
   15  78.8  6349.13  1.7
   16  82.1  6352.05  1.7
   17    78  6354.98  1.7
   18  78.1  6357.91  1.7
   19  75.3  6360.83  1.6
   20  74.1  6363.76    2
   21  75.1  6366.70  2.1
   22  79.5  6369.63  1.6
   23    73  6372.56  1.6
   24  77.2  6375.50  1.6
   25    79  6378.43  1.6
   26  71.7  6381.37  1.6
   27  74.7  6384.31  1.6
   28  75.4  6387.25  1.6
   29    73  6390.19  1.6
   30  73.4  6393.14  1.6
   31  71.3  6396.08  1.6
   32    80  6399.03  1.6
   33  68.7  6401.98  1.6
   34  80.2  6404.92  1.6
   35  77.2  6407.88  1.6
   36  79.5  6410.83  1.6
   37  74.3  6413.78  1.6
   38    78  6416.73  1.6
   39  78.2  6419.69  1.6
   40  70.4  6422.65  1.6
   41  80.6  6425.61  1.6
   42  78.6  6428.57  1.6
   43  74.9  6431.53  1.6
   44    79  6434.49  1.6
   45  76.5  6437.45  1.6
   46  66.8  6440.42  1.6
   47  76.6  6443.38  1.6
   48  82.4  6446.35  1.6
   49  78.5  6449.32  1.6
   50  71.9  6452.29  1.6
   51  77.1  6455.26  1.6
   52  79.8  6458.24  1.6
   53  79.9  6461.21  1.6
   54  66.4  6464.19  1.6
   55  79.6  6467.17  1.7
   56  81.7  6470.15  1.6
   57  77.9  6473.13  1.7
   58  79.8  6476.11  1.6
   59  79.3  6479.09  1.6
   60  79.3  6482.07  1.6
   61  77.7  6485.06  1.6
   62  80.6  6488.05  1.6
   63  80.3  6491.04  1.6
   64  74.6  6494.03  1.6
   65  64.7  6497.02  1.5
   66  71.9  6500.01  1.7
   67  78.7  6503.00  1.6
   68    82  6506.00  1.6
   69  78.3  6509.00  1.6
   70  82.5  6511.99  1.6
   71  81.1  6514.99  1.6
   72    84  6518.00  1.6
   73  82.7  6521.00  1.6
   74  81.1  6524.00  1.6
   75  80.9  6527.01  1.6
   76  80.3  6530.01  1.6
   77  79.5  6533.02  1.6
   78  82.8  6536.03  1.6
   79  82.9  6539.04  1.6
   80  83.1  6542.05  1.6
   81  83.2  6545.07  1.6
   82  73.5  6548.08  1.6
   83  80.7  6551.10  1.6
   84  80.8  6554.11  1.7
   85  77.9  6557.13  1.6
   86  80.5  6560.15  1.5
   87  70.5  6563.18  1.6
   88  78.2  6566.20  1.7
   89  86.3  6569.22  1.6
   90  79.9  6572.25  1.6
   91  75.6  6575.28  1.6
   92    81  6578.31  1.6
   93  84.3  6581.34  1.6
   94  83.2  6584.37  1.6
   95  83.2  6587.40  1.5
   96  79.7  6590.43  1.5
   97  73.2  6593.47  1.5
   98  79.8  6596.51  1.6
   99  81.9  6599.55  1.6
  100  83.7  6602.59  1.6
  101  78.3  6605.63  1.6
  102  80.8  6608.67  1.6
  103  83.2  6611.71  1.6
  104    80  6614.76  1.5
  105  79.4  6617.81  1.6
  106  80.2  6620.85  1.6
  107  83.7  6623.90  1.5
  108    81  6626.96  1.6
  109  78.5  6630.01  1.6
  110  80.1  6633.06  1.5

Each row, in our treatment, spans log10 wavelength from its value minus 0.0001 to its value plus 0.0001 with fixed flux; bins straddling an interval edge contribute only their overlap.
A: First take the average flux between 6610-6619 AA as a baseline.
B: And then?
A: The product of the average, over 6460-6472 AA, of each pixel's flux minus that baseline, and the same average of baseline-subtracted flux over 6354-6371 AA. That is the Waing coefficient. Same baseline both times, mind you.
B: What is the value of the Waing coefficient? 17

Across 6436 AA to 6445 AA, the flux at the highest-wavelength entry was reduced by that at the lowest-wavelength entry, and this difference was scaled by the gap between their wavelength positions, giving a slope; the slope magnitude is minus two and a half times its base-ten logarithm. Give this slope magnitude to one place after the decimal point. 4.4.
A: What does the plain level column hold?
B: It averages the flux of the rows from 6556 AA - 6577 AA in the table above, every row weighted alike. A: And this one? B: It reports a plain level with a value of 78.4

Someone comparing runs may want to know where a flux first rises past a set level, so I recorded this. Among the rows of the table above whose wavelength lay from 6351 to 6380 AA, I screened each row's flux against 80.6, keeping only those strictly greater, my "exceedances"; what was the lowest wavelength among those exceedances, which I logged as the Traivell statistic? 6352.05 AA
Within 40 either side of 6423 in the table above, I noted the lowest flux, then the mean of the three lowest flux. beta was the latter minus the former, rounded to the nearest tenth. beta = 1.8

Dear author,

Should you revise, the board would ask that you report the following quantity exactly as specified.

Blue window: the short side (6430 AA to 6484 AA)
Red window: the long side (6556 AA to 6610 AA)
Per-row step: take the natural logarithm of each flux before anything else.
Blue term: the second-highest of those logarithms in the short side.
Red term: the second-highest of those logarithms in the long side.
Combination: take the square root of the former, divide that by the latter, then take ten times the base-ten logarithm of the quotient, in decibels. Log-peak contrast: -3.25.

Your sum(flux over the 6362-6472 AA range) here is 2814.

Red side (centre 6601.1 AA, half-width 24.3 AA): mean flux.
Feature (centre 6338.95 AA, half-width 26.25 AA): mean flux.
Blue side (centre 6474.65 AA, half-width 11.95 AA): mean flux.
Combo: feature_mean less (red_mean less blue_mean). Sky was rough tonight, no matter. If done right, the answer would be 74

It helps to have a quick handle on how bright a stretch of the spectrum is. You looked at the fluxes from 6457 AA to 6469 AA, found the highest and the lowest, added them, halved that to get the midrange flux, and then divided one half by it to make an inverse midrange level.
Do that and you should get 0.0068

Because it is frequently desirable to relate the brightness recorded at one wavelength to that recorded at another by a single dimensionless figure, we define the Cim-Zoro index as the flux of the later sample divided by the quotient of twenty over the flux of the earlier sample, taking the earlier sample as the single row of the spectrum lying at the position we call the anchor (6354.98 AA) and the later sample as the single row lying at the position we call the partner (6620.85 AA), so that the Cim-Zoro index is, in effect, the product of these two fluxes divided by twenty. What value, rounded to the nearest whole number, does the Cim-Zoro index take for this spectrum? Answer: 313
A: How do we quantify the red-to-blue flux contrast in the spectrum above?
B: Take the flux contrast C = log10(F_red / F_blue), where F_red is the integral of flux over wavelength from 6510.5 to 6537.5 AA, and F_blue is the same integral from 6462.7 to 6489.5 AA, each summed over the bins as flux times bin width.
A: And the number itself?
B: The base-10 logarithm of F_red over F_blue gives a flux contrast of 0.023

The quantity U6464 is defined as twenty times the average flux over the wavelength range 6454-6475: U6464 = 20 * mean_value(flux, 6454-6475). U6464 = 1550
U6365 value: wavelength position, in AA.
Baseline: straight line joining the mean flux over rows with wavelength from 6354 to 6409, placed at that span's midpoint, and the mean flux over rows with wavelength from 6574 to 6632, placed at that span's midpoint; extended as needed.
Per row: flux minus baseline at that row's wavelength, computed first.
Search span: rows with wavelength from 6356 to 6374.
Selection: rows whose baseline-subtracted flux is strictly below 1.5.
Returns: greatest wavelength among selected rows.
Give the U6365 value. 6372.56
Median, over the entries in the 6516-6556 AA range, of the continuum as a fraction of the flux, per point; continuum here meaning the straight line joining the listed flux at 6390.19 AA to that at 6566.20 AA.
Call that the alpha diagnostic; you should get 0.949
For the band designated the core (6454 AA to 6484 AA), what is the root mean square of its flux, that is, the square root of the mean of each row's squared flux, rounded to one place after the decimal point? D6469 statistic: 78.2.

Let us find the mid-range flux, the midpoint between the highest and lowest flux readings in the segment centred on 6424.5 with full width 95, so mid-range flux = 74.4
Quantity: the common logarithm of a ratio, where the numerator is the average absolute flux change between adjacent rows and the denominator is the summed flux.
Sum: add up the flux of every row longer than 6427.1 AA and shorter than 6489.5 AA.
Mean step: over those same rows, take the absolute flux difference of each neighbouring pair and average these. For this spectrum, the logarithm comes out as -2.54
